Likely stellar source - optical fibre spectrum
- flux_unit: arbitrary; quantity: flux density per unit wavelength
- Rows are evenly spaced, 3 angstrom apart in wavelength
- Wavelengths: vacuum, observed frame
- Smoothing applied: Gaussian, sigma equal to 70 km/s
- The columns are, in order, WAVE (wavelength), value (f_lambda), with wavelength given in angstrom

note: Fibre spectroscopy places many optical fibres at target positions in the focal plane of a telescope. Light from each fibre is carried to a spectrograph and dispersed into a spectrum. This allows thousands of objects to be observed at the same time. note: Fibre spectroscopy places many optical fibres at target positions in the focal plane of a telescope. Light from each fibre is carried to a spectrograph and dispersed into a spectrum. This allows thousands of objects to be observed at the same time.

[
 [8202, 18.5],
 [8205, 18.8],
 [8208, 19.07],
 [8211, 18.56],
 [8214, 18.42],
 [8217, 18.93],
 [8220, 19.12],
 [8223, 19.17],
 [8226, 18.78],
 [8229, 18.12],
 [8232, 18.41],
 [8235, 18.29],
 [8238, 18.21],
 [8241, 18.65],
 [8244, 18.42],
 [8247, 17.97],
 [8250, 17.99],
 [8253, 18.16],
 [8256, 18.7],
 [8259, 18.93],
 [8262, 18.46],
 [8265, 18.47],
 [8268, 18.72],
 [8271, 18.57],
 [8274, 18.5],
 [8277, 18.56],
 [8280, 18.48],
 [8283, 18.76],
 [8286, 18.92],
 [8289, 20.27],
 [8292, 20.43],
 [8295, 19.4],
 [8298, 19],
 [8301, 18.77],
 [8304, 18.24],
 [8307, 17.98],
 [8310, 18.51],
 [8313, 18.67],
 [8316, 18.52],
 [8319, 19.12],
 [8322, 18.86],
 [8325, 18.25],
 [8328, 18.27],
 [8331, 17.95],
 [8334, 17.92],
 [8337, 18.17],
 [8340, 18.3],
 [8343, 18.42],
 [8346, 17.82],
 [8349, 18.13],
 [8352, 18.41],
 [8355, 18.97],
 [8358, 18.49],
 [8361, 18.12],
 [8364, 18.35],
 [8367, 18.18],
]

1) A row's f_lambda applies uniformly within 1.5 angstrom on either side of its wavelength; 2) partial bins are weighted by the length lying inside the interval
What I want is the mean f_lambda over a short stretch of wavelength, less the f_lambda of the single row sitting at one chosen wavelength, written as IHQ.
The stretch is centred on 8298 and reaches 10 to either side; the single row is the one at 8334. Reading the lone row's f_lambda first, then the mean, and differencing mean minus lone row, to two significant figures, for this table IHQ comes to 1.2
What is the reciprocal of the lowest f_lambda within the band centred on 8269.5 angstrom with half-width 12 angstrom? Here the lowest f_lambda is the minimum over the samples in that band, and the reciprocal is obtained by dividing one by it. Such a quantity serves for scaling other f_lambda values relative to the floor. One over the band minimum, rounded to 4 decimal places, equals 0.0542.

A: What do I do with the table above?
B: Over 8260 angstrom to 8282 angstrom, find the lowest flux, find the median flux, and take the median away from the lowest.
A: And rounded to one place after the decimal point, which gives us 0.0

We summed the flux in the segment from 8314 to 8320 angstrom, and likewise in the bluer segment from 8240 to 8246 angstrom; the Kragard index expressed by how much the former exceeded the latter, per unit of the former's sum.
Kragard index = 0.015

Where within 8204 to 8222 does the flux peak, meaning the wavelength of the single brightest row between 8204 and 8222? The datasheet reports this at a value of 8220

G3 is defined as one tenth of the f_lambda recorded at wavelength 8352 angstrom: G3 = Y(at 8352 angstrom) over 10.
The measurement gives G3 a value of 1.84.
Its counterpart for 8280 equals 1.85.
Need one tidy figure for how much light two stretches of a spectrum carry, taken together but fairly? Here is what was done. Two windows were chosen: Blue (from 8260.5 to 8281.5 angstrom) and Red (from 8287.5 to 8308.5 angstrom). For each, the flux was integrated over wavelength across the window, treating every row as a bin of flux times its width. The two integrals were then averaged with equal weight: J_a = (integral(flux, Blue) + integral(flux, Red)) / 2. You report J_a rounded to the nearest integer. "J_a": 396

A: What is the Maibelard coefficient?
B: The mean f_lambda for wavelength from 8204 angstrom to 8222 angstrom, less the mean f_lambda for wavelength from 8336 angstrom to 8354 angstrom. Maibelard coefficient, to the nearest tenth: 0.6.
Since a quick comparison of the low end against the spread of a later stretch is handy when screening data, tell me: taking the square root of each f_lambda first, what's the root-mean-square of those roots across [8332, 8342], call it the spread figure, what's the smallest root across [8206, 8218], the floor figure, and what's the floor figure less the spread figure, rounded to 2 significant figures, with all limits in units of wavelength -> 0.034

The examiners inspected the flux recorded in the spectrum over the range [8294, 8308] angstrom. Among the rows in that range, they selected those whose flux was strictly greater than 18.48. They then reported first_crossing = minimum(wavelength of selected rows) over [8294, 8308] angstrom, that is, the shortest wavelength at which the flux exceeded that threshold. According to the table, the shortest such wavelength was 8295 angstrom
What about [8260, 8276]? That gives 8268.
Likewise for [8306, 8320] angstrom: 8310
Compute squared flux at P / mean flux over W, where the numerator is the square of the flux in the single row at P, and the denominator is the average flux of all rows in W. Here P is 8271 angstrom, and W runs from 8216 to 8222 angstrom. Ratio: 18.1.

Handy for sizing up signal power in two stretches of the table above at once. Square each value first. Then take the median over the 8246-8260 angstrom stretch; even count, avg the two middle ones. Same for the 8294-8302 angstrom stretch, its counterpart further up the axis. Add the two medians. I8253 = 691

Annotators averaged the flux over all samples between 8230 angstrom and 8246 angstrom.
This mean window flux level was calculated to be 18.4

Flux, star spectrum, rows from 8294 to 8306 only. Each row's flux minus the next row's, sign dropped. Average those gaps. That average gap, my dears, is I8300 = 0.39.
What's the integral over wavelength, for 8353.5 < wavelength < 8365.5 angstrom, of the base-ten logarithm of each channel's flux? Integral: 15.2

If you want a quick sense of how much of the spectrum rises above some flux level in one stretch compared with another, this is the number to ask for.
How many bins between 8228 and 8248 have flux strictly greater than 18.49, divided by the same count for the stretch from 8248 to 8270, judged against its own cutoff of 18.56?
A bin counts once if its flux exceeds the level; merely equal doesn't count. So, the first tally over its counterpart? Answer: 0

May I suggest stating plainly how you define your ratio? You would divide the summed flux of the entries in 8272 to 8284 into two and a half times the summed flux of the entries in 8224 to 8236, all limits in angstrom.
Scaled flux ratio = 2.48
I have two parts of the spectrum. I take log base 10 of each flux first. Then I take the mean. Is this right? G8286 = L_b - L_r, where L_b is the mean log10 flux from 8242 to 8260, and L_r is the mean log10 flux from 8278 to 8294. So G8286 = -0.023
